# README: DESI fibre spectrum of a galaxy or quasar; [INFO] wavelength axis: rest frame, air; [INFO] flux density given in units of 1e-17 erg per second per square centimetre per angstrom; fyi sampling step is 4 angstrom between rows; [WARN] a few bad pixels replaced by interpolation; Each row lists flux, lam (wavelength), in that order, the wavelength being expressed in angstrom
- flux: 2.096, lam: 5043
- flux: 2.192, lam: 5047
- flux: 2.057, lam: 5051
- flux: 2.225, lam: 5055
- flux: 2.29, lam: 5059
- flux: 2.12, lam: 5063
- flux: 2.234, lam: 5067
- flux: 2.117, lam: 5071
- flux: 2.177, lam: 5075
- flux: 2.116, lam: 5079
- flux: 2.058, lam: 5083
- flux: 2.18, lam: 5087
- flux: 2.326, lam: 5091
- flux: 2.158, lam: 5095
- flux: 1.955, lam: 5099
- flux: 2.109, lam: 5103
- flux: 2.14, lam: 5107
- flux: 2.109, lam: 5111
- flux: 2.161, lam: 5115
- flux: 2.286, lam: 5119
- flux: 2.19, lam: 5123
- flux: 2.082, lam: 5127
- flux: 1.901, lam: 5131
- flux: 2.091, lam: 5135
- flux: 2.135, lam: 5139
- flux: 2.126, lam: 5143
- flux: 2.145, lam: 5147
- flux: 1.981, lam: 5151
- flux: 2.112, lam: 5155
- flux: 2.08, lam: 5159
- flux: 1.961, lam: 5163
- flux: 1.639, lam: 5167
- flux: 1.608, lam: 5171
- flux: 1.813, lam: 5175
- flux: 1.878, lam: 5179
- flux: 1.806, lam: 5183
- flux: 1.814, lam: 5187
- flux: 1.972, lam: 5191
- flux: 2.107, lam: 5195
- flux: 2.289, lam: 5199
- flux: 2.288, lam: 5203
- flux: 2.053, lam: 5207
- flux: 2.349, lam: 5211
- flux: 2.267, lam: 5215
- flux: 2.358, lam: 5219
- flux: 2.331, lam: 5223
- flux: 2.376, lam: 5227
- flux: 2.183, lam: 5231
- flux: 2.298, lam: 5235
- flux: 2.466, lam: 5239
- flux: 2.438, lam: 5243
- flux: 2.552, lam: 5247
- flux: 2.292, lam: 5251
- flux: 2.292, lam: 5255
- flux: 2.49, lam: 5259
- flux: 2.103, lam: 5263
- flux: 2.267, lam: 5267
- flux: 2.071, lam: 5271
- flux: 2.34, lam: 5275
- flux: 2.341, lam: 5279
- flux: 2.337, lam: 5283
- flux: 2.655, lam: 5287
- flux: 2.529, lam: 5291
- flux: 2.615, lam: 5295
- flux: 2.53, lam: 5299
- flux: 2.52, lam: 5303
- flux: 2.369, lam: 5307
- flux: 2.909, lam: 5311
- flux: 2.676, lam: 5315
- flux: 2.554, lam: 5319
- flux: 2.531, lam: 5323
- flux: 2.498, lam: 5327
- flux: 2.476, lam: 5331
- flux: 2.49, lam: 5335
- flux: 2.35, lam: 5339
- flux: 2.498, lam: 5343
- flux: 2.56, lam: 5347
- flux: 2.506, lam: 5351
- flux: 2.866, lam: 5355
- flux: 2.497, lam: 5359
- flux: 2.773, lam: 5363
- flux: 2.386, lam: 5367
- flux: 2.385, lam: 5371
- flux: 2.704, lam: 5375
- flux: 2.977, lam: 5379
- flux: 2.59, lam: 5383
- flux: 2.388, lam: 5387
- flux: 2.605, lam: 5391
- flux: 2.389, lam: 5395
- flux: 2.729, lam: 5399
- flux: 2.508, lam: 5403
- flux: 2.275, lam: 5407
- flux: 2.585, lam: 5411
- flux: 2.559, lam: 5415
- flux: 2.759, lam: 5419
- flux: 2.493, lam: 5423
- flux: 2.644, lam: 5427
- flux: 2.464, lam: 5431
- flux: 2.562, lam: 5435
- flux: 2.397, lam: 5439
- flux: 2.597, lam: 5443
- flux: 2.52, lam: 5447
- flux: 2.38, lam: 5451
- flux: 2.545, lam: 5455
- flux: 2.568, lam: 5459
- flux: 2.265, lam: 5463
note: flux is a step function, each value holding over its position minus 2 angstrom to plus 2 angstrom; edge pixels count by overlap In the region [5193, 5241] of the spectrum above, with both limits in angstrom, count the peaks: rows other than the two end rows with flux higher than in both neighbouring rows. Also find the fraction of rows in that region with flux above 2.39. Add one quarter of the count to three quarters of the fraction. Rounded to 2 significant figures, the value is 1.1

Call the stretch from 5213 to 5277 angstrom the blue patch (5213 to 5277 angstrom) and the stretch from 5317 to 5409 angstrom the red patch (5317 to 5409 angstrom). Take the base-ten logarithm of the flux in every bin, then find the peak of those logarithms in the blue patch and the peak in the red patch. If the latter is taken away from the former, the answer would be -0.07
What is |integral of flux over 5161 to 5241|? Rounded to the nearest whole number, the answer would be 167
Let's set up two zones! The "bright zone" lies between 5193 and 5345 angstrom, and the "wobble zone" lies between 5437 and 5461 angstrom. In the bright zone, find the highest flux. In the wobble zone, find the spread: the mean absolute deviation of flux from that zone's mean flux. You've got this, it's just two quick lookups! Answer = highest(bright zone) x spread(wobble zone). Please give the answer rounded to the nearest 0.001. 0.218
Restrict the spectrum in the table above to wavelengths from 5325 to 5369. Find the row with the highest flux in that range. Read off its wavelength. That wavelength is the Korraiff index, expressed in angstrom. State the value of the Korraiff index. 5355 angstrom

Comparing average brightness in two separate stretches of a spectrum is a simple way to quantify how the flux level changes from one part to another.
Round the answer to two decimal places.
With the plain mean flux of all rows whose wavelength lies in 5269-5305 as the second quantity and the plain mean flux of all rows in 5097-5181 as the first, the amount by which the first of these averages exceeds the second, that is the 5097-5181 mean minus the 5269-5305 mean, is -0.41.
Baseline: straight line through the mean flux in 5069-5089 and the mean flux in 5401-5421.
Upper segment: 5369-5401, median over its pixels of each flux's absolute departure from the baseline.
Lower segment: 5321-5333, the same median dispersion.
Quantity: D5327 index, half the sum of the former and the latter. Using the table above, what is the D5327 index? 0.094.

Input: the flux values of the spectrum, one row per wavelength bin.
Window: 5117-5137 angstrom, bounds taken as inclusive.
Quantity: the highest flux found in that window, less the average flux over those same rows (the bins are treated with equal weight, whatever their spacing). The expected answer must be 0.176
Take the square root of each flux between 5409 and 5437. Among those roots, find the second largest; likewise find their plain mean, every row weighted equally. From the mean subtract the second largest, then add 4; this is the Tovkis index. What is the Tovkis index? 3.98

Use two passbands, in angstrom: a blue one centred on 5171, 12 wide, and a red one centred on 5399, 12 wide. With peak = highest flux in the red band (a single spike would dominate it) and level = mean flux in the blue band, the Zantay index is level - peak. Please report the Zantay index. -1.0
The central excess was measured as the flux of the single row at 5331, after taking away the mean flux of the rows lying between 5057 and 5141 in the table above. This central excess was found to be 0.34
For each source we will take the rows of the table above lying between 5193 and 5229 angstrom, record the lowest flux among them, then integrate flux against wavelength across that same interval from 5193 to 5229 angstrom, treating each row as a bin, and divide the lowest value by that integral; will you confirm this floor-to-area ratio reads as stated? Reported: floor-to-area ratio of 0.0251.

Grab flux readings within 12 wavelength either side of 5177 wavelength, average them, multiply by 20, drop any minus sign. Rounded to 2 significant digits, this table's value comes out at 35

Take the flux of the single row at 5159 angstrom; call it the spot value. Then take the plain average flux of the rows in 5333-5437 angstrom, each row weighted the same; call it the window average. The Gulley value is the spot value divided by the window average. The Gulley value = 0.81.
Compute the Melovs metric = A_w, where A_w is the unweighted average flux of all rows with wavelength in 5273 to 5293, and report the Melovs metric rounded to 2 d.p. 2.44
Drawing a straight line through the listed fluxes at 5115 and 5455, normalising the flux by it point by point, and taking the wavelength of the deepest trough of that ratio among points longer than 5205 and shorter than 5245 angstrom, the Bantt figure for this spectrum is 5207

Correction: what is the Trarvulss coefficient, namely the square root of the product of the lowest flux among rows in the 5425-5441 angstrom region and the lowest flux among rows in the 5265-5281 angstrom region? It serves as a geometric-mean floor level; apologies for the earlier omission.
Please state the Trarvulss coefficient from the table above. 2.23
